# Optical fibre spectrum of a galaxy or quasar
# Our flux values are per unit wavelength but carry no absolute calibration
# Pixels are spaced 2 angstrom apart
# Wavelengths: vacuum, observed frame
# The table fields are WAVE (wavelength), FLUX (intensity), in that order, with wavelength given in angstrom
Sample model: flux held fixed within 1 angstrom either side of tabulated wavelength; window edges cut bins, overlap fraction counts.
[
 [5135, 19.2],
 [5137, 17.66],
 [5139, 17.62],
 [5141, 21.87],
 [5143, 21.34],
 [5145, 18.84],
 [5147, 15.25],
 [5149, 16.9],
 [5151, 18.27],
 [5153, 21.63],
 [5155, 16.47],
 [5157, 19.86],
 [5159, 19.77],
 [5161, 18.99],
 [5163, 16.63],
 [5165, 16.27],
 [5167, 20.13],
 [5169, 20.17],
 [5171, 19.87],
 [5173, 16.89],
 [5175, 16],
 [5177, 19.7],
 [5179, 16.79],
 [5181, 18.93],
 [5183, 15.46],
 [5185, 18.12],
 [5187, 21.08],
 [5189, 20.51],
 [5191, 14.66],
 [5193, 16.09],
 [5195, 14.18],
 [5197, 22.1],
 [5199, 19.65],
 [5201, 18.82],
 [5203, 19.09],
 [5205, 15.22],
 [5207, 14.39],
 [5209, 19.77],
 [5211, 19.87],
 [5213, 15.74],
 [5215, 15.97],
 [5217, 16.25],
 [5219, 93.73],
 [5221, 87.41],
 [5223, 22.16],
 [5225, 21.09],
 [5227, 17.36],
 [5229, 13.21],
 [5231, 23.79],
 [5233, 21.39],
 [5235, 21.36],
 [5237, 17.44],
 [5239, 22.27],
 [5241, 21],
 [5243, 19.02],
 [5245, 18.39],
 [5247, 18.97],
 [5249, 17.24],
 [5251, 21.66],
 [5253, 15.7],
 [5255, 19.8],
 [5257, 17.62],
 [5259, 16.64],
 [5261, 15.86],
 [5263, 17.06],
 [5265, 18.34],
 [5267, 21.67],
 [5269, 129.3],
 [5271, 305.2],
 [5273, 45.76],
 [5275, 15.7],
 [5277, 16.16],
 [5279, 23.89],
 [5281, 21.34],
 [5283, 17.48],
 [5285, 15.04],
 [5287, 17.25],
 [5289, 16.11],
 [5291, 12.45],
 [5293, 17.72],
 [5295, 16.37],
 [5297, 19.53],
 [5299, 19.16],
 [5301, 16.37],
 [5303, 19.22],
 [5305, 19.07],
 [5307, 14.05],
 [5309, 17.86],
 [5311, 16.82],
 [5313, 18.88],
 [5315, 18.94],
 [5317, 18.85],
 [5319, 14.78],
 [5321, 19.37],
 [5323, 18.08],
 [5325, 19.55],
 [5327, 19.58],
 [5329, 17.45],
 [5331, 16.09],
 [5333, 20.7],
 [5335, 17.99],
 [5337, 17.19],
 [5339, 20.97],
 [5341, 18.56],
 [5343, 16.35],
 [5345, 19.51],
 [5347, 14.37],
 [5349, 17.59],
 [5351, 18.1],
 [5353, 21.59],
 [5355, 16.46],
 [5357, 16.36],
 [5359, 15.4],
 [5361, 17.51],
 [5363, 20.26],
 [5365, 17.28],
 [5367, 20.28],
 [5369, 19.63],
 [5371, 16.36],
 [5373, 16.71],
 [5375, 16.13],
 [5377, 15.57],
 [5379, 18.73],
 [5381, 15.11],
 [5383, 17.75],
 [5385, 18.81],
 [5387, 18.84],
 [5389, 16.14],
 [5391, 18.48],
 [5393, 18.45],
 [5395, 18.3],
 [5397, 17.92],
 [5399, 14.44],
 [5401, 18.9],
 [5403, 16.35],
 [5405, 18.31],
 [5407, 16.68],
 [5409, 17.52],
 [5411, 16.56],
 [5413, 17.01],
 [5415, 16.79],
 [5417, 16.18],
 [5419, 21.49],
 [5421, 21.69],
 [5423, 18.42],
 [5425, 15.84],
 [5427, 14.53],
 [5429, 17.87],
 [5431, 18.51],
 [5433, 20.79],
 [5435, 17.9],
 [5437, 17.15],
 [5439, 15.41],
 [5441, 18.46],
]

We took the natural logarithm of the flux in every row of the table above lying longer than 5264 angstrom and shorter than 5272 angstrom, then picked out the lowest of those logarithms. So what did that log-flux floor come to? 2.91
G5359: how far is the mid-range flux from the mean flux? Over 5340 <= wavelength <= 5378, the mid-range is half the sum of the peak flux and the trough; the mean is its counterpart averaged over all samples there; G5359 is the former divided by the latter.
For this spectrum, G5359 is 1.02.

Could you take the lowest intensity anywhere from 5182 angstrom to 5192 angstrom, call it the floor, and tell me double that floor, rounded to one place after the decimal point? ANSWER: 29.3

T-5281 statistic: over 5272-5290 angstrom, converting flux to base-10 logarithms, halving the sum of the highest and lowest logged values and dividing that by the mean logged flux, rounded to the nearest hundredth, 1.10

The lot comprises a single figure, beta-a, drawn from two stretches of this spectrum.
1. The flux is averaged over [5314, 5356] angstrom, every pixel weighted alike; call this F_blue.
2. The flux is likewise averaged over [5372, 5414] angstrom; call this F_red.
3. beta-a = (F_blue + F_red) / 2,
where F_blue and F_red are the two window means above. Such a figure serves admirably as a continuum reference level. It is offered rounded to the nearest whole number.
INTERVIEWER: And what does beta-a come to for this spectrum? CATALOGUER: 18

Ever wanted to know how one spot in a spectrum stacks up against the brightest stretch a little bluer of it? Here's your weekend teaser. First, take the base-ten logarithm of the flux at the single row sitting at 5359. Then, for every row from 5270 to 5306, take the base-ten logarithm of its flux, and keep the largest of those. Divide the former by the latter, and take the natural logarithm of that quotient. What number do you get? -0.7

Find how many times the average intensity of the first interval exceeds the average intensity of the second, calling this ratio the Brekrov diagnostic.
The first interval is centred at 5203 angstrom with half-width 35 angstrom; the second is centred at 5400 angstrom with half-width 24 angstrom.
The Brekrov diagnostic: 1.27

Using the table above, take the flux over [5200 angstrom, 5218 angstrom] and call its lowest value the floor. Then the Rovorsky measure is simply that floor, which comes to 14.39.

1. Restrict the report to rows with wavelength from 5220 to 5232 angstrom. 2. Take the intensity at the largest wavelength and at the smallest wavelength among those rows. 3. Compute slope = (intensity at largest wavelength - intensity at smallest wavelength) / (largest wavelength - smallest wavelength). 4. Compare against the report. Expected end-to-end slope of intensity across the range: -6.4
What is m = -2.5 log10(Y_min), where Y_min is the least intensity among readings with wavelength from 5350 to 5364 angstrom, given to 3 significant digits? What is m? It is -2.97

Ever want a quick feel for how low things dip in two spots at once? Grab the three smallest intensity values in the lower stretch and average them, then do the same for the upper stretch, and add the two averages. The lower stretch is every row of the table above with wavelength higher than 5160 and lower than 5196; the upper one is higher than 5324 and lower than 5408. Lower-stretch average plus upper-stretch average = 29.4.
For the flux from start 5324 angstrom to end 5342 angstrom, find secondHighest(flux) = 20.7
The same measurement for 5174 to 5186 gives 18.93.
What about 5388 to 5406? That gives 18.48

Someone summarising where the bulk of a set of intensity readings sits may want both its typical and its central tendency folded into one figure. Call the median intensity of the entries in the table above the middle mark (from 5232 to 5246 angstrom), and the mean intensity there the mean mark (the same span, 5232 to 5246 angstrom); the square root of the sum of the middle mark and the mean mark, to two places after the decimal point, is 6.41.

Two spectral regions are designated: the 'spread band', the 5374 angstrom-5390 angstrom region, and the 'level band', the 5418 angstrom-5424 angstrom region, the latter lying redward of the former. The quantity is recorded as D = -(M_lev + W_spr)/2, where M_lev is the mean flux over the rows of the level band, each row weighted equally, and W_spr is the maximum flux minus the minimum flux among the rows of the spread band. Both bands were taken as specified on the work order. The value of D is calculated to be -12.1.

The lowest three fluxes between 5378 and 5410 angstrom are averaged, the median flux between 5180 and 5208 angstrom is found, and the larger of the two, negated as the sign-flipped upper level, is -18.5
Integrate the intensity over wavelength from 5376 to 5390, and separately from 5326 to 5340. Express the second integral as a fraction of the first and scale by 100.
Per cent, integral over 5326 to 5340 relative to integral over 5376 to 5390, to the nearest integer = 107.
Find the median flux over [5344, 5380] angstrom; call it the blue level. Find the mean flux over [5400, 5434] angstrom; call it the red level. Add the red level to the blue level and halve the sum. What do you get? 17.6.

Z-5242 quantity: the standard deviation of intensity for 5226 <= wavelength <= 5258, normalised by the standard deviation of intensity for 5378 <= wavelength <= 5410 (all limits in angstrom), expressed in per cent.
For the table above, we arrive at 195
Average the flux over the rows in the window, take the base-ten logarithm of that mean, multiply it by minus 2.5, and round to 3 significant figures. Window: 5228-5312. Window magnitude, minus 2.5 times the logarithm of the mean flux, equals -3.63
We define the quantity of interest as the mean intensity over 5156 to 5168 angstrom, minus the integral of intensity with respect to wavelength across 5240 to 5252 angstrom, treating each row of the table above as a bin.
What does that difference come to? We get -214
